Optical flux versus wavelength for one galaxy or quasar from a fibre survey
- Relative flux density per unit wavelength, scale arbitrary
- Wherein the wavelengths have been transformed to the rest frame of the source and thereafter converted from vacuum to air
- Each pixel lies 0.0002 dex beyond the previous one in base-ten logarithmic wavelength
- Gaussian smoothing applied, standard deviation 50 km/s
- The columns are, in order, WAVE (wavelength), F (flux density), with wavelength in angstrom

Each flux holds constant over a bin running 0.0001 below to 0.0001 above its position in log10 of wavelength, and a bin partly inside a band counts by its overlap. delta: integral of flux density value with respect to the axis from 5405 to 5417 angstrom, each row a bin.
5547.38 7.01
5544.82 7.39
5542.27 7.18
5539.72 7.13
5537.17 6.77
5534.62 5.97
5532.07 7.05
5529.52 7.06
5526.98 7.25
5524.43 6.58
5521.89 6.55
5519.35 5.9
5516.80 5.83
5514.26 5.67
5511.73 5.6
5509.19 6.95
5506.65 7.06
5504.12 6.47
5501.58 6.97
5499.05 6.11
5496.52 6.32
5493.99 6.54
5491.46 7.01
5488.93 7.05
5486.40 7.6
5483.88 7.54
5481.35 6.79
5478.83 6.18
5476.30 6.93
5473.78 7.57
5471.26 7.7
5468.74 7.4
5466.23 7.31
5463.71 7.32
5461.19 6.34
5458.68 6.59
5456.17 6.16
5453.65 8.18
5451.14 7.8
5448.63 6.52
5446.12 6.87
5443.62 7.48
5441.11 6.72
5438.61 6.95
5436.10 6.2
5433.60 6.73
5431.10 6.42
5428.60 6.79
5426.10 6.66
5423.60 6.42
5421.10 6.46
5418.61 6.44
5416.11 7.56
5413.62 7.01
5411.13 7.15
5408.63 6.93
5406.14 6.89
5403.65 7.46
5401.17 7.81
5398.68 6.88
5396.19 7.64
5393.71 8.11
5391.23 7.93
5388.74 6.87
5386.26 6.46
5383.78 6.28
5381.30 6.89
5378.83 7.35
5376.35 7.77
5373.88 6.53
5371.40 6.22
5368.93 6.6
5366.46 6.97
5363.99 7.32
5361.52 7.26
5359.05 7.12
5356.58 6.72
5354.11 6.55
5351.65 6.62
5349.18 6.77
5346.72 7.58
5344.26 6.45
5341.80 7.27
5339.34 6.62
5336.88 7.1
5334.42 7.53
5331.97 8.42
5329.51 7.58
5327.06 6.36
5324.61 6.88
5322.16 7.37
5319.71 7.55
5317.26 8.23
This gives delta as 85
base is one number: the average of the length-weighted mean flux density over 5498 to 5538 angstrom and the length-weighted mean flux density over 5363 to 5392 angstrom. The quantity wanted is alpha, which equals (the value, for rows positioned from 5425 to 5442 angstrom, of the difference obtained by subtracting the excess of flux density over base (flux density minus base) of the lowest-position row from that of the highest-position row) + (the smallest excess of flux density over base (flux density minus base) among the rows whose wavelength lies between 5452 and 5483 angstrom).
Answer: -0.5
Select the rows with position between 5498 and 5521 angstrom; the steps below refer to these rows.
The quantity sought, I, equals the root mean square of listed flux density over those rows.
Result 6.3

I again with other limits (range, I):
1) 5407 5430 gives 6.8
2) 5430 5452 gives 6.9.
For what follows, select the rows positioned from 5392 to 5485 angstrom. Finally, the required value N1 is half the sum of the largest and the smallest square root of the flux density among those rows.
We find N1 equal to 2.67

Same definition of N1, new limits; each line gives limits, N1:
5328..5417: 2.70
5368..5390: 2.64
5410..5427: 2.64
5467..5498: 2.63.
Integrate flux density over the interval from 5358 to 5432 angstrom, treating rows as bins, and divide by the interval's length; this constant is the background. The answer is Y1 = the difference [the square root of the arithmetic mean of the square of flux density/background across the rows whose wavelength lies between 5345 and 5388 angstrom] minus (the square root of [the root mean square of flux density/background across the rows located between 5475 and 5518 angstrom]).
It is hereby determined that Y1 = 0.010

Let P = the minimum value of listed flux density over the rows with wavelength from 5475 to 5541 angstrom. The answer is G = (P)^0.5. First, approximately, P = 5.6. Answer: 2.37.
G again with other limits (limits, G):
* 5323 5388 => 2.49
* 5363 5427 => 2.49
